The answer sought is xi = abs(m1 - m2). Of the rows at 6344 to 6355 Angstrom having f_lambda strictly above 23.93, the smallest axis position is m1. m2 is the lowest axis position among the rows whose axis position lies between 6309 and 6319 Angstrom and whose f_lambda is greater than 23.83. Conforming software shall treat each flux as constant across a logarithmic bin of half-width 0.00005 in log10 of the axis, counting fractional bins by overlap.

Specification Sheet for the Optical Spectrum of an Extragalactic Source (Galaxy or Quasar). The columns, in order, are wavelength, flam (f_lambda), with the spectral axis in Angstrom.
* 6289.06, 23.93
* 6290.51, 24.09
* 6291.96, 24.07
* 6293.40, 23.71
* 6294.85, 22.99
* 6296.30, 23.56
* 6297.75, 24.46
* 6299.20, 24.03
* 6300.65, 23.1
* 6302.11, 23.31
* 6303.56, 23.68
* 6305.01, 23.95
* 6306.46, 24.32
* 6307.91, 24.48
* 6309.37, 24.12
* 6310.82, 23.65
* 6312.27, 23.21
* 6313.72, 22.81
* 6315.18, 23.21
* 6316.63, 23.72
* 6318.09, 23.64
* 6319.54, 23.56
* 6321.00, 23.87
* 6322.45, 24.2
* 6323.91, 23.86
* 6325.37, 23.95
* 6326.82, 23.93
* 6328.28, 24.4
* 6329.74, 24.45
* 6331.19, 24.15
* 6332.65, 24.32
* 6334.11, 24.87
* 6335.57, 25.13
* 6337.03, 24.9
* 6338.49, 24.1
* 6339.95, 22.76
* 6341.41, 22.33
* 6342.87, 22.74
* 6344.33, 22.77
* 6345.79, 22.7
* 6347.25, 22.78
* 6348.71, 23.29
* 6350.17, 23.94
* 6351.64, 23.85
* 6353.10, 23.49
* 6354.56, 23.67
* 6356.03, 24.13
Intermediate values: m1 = 6350.17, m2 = 6309.37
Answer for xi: 40.8 Angstrom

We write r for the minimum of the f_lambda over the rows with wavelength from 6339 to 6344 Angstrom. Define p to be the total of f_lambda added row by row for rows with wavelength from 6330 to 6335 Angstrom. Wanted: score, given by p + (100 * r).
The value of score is 2306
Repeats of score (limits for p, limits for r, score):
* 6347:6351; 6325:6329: 2463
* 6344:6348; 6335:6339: 2478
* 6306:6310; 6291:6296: 2372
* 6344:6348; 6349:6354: 2417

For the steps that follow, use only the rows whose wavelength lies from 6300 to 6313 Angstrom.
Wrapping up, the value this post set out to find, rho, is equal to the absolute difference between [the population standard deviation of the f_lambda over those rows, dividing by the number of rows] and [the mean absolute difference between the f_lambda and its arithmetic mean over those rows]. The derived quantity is 0.06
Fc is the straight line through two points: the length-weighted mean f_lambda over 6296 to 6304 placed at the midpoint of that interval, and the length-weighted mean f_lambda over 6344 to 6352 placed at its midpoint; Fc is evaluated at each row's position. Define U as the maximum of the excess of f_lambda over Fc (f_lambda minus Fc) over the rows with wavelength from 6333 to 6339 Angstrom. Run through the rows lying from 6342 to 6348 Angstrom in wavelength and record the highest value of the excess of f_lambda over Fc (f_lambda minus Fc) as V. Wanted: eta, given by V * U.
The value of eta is -0.8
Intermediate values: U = 1.80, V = -0.4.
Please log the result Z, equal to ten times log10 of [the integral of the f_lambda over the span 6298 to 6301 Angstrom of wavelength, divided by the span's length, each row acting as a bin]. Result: 13.8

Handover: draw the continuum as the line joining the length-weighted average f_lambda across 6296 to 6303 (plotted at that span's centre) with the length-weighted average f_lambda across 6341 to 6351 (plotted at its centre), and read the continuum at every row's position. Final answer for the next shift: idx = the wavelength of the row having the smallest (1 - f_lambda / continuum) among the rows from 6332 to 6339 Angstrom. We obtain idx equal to 6335.57 Angstrom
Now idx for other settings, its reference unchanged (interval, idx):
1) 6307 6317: 6307.91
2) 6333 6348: 6335.57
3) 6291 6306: 6297.75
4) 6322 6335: 6334.11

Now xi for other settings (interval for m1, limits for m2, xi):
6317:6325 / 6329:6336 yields 7.3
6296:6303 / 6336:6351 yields 39.3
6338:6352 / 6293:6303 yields 40.7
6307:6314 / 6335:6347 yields 27.7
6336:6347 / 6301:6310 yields 32.0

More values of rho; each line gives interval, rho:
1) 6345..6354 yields 0.06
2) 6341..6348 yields 0.04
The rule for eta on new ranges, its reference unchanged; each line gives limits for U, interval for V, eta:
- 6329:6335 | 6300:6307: 1.1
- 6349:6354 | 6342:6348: -0.3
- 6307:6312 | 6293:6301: 0.7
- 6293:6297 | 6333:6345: -0.1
